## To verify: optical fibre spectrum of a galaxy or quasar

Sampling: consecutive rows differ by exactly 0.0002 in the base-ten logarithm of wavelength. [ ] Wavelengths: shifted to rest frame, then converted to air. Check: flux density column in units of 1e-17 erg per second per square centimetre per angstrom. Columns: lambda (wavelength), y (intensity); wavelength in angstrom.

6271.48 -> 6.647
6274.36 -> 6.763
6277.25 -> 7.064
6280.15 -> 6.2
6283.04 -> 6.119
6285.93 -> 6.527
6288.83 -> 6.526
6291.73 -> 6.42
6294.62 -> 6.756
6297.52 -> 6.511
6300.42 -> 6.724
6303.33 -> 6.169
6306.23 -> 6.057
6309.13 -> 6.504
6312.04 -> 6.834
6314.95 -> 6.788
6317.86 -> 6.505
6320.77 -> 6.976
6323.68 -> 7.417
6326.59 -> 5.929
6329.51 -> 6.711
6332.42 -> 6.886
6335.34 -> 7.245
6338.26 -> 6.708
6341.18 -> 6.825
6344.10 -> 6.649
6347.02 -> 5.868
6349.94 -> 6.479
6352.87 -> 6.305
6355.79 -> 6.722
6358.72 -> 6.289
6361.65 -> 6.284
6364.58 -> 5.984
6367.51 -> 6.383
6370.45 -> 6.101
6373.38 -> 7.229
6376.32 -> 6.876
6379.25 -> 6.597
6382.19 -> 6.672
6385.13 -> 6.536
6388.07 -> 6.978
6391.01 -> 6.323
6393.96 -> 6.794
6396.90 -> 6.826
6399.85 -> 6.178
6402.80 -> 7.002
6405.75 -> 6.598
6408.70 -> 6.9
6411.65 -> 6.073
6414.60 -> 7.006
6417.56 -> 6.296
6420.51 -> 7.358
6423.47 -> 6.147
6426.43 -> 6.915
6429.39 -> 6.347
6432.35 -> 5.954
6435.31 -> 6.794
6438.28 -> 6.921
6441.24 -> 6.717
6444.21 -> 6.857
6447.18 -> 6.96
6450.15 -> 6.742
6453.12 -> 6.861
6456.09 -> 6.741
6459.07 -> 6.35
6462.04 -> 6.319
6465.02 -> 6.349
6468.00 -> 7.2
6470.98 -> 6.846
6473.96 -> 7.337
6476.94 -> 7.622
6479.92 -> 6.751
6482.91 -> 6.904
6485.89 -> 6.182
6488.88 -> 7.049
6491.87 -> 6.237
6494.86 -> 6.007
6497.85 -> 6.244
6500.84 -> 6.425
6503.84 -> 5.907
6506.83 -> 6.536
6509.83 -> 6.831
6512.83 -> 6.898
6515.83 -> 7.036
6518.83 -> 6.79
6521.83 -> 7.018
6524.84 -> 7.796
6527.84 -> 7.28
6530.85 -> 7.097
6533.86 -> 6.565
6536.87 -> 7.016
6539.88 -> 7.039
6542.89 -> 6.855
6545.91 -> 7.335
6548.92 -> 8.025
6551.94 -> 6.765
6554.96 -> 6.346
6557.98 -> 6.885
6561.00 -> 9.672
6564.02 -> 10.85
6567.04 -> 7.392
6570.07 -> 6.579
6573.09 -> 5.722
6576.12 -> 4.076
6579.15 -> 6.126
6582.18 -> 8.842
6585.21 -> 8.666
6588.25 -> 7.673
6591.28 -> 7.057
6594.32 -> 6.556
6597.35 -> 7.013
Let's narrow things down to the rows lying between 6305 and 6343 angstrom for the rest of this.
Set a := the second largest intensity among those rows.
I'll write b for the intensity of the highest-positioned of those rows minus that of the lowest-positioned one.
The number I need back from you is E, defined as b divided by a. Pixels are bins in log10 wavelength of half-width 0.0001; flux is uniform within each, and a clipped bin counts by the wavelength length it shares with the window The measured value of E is 0.11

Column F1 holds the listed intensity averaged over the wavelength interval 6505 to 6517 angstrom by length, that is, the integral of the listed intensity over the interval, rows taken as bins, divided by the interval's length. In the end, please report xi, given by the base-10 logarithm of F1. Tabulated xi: 0.832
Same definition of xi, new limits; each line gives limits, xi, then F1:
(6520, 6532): 0.863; 7.3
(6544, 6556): 0.853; 7.1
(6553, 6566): 0.921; 8.3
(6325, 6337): 0.826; 6.7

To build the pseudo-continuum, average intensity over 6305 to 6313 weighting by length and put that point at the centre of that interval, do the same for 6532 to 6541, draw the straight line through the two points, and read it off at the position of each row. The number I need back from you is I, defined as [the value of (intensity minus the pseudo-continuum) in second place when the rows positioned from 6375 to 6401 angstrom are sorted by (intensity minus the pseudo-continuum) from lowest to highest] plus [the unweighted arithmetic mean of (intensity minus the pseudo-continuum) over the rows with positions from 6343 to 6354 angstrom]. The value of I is -0.5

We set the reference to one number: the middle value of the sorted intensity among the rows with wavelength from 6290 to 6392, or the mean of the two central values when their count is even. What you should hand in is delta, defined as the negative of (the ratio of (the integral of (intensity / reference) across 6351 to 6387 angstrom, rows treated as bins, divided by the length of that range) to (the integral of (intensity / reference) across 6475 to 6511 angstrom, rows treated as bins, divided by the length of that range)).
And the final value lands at -0.99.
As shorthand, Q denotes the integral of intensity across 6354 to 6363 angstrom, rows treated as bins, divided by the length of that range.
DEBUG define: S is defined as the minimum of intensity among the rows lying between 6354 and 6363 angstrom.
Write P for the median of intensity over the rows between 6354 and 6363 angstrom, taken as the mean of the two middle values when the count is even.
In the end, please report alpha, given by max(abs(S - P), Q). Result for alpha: 6.43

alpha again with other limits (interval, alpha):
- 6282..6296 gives 6.48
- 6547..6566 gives 8.06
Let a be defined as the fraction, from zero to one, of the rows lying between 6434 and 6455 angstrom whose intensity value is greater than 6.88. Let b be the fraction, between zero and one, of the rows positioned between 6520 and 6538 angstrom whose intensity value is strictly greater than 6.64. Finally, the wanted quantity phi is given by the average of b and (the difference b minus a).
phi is 0.69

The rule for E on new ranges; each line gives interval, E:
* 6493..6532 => 0.15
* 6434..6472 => 0.01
